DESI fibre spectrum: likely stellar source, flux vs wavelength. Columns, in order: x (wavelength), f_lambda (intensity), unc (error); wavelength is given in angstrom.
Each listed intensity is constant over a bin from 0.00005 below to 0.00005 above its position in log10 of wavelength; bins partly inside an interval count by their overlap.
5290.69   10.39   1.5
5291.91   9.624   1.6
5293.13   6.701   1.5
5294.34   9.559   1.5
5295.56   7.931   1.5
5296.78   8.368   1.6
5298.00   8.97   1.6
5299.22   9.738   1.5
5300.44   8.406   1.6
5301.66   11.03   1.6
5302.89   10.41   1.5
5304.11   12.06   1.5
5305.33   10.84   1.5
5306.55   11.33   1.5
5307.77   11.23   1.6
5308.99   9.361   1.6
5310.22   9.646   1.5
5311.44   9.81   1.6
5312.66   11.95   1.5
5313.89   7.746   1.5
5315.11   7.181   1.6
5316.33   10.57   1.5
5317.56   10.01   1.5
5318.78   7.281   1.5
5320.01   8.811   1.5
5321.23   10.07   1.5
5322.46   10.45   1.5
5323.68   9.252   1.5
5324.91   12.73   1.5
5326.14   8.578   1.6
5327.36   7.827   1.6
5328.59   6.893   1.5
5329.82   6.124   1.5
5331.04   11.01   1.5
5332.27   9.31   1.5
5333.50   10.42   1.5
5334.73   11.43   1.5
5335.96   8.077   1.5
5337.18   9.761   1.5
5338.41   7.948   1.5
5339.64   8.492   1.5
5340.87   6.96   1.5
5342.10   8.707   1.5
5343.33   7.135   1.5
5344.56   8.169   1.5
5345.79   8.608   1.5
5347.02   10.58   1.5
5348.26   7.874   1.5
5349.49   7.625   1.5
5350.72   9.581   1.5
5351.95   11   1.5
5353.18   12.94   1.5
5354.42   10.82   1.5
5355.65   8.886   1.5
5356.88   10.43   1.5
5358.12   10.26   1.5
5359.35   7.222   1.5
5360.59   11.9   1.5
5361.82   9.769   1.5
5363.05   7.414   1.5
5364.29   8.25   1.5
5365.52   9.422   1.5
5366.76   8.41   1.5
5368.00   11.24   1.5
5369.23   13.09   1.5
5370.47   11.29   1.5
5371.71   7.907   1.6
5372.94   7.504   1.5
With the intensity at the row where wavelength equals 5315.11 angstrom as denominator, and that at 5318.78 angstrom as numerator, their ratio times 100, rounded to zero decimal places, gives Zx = 101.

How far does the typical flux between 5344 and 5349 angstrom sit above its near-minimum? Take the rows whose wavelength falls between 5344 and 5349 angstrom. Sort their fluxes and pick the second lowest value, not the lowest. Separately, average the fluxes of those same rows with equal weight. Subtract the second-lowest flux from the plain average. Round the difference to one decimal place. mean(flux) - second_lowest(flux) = 0.6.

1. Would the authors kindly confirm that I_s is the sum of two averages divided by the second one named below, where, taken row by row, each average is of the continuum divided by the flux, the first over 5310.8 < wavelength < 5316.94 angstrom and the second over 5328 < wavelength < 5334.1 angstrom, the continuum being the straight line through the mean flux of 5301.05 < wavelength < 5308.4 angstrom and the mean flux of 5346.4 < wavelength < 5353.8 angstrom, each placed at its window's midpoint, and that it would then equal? 1.95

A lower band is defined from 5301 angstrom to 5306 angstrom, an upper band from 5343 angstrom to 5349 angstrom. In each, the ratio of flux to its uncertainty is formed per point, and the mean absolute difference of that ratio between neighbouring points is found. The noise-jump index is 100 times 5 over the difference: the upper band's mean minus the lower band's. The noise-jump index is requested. 1344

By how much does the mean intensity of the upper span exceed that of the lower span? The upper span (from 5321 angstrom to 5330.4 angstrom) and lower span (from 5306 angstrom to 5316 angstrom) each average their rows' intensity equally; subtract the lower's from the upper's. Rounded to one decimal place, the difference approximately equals -0.8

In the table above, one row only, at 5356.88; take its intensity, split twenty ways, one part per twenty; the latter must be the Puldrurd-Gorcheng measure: 0.52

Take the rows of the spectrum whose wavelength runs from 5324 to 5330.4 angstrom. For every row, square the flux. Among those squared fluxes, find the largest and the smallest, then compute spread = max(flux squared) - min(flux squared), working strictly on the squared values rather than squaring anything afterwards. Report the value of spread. 125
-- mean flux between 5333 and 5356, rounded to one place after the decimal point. 9.2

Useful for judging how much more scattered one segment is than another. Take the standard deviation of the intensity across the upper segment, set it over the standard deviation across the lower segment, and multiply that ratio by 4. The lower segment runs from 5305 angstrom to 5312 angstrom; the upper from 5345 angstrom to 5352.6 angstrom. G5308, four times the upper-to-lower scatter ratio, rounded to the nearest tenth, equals 6.5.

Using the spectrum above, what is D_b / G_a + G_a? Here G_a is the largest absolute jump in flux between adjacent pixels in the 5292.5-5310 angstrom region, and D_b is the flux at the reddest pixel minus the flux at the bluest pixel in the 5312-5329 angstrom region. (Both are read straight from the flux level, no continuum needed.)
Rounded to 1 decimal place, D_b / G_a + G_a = 1.1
